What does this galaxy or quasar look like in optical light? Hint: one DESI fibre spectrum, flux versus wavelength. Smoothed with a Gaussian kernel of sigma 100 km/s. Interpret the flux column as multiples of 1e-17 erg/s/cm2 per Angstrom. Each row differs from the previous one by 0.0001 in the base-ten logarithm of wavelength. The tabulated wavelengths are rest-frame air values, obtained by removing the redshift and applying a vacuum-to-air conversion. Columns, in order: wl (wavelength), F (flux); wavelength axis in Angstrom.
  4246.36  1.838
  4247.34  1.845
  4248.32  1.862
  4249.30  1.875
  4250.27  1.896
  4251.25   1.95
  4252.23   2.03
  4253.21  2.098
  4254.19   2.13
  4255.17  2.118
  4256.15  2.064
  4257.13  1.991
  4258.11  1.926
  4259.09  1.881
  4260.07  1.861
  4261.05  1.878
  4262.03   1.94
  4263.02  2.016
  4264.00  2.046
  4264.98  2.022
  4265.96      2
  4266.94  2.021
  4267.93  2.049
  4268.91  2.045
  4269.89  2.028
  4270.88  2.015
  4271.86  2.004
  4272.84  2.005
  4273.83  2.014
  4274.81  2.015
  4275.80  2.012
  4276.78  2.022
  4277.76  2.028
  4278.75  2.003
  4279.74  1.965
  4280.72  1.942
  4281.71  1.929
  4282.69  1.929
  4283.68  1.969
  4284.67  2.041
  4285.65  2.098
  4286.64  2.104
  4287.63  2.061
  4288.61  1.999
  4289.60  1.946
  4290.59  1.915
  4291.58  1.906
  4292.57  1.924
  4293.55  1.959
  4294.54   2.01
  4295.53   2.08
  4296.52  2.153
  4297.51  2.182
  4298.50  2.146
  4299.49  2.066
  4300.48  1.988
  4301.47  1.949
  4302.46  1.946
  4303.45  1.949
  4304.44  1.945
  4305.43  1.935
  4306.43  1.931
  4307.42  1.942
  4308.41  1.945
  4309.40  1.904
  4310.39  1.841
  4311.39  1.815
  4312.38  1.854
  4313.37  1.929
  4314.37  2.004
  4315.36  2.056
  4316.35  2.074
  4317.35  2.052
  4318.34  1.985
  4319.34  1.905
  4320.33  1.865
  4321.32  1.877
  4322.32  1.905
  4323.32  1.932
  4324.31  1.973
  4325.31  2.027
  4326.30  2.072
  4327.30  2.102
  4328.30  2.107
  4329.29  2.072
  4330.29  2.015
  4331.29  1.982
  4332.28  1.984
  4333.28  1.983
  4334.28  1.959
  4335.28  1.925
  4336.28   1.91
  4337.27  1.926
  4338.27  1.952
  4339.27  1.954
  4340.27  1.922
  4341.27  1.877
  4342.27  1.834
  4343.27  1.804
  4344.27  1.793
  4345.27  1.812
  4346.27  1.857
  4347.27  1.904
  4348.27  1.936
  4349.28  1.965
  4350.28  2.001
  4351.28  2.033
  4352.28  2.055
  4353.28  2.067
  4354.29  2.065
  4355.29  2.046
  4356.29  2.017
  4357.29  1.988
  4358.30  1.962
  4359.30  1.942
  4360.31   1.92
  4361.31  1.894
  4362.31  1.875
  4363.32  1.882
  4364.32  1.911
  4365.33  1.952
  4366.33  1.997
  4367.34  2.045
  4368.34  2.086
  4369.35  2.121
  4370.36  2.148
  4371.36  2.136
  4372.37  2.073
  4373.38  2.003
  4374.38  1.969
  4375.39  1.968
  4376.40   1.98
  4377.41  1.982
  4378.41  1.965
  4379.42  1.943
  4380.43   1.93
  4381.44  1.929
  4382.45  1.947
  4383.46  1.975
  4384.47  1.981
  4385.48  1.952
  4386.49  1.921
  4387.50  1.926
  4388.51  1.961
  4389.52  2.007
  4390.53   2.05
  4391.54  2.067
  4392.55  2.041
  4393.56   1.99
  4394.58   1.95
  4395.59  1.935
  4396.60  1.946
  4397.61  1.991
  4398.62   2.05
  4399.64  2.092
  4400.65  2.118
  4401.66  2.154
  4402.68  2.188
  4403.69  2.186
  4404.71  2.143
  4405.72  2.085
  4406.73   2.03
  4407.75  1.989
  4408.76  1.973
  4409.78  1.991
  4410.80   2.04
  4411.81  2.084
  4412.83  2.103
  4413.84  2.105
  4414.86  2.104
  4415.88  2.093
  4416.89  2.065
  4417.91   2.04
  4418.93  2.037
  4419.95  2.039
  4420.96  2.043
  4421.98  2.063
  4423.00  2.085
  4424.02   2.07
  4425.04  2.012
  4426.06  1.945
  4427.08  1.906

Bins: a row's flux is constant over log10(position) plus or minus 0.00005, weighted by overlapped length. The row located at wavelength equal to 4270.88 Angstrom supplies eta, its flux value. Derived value 2.015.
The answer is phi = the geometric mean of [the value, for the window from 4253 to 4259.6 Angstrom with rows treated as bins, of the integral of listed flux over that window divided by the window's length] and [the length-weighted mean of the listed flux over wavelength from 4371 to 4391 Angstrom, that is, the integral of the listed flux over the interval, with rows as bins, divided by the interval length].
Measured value 2.00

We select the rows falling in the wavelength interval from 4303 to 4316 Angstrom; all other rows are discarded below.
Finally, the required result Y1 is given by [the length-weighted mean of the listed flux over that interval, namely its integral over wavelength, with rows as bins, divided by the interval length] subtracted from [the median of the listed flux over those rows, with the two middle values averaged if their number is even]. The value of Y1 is 0.006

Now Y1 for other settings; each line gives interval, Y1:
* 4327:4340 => -0.006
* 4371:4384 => -0.013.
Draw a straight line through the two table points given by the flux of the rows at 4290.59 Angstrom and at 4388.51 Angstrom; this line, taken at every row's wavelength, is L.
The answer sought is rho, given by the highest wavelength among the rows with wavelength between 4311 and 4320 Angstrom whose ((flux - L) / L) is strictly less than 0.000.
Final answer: 4319.34 Angstrom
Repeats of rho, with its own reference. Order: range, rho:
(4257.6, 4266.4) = 4261.05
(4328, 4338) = 4337.27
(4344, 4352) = 4348.27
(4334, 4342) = 4341.27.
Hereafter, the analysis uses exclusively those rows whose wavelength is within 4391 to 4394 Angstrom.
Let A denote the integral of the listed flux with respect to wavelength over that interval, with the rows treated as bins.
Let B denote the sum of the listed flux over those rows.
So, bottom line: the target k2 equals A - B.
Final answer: 0.011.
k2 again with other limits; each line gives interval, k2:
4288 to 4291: 0.022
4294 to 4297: -0.013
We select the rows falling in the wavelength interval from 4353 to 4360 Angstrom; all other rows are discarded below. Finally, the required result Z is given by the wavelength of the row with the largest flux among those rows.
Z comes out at 4353.28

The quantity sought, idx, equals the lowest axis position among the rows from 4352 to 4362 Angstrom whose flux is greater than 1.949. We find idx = 4352.28 Angstrom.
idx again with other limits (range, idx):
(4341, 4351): 4349.28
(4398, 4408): 4398.62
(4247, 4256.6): 4251.25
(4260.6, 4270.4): 4263.02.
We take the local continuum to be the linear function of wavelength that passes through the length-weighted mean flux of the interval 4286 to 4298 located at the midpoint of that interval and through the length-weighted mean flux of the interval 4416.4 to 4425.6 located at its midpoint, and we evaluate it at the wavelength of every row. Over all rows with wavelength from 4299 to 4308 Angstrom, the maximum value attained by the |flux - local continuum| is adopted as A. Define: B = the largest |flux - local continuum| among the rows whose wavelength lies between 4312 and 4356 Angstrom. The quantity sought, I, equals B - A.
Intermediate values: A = 0.09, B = 0.239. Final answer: 0.15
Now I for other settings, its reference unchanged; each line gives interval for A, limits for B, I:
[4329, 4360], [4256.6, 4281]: -0.09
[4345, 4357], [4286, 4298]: -0.06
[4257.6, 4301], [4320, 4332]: 0.00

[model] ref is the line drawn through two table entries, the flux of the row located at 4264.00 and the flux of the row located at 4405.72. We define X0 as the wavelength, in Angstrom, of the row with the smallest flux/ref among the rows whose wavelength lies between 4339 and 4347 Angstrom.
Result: 4344.27 Angstrom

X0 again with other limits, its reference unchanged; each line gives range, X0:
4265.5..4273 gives 4265.96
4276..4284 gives 4282.69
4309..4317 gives 4311.39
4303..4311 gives 4310.39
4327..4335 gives 4334.28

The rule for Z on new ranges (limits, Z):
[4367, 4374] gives 4370.36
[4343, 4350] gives 4349.28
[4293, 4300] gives 4297.51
